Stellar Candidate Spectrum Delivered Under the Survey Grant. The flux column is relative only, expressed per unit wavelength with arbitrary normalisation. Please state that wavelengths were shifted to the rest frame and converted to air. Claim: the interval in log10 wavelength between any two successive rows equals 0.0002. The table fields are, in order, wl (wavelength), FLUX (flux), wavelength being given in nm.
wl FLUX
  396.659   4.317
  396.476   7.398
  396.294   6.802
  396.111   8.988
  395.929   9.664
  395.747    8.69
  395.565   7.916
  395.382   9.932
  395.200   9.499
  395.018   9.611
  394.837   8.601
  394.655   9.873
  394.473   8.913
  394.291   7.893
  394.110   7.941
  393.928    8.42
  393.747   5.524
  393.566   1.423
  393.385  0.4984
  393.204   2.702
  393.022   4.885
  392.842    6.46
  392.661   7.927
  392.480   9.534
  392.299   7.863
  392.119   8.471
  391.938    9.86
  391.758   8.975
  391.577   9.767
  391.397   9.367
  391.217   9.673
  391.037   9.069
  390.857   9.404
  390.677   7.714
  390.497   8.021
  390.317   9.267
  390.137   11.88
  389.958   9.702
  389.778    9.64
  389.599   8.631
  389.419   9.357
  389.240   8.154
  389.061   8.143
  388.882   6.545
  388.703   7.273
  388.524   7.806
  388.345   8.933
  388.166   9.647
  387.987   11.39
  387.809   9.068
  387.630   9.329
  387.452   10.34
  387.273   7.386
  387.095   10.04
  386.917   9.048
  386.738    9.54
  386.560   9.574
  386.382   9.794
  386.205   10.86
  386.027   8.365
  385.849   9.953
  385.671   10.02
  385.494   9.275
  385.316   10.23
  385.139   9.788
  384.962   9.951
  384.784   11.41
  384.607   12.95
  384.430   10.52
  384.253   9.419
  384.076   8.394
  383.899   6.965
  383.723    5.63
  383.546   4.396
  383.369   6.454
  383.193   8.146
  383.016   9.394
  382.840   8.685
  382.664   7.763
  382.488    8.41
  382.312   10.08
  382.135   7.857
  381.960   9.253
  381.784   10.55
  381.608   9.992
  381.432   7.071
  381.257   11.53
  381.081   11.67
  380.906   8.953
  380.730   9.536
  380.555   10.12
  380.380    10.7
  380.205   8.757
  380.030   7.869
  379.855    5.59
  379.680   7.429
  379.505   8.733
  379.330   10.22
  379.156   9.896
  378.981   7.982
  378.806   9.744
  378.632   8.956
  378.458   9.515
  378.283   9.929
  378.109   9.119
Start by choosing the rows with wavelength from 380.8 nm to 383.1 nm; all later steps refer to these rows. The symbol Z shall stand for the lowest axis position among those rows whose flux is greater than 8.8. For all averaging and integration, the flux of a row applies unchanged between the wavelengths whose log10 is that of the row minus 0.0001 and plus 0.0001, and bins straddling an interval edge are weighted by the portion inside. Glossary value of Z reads 380.906 nm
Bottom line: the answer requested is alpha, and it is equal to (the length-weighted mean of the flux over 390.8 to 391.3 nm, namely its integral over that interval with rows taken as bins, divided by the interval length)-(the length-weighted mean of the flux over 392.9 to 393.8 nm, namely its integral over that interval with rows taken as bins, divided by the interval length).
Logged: 6.4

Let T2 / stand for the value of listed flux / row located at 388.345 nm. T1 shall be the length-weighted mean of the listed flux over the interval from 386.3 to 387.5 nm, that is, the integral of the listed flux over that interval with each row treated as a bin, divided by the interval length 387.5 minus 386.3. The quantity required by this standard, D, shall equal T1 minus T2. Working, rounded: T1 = 9.3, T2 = 8.933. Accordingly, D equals 0.4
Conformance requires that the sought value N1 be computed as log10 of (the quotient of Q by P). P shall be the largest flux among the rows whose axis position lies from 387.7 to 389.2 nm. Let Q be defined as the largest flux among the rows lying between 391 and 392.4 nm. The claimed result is -0.06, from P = 11.39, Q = 9.86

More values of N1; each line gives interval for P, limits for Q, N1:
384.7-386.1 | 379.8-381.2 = 0.01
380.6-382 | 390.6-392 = -0.07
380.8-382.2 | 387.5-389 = -0.01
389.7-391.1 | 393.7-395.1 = -0.08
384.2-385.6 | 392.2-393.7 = -0.13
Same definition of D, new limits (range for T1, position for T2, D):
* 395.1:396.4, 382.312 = -1.3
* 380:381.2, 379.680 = 2.4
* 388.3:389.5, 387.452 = -2.3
